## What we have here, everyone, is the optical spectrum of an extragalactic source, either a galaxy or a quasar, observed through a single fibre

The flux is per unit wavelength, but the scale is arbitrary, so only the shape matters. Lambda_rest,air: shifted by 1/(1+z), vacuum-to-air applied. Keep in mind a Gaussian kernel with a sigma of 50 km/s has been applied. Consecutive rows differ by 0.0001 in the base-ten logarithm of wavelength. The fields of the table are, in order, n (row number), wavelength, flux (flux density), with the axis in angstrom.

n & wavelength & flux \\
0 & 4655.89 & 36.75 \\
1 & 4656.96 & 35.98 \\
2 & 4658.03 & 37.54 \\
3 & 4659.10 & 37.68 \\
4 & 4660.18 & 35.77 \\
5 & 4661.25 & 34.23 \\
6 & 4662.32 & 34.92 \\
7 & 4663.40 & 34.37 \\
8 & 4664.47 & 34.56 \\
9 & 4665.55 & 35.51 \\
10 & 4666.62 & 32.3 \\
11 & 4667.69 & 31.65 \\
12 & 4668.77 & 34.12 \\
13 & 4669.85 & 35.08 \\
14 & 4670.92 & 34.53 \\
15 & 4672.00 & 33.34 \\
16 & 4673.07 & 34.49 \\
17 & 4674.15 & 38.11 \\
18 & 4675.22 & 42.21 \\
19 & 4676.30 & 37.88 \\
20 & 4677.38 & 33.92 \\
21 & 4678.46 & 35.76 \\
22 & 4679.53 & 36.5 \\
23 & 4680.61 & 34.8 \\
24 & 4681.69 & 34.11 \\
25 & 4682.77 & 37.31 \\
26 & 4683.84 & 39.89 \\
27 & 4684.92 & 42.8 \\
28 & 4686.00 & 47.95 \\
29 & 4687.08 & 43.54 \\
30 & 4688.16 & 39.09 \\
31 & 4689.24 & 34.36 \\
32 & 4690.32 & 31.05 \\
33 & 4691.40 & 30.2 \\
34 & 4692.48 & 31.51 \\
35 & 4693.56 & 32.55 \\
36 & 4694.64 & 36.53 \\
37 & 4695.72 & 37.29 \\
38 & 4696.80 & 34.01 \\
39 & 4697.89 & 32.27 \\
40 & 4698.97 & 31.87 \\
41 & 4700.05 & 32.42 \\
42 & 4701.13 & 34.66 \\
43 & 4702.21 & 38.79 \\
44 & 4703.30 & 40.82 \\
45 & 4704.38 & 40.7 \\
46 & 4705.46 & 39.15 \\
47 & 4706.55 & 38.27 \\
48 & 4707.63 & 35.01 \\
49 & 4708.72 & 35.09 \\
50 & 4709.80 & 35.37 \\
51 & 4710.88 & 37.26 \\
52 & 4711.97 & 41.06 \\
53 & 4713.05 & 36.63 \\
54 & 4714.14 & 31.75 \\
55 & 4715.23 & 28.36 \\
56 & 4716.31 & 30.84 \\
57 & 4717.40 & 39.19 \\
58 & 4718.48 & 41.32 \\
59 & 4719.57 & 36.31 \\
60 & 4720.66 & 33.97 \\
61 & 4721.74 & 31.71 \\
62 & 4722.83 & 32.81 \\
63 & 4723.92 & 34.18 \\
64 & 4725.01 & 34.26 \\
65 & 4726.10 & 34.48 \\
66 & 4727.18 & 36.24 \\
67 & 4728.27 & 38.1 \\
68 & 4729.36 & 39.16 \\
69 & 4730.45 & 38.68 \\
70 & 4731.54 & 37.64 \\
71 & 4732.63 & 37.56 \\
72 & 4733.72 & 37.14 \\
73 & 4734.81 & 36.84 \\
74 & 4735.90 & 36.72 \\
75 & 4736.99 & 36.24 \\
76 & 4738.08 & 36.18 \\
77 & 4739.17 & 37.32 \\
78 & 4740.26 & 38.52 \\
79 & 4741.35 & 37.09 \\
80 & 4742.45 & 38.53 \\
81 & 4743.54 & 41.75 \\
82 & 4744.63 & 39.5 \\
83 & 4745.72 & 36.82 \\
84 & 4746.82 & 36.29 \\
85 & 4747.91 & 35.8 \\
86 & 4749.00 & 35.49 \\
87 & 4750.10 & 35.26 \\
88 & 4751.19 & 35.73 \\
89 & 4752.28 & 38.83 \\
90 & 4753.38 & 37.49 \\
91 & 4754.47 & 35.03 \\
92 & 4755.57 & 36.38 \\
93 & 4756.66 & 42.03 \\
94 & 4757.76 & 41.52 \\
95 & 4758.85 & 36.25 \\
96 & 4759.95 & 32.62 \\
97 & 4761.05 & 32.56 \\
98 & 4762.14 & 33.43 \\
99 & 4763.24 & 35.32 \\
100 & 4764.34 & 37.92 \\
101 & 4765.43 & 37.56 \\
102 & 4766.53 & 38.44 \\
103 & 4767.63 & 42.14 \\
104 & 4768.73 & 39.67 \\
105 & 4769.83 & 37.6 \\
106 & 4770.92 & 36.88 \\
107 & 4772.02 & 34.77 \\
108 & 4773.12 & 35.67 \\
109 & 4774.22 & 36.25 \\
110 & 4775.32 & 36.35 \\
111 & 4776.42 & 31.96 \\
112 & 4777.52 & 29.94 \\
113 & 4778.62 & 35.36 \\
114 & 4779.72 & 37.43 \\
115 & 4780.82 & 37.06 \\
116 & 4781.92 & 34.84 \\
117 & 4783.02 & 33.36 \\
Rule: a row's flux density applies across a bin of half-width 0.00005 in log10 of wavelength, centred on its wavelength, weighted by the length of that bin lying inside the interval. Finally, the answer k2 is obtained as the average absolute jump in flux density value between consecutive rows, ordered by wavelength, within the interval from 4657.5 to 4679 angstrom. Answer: 1.8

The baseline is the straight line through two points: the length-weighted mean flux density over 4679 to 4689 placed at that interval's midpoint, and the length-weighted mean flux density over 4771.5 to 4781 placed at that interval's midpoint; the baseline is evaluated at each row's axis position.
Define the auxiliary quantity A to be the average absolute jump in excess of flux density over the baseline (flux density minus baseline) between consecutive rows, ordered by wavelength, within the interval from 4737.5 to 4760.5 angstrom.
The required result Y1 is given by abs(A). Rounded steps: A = 1.9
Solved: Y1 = 1.9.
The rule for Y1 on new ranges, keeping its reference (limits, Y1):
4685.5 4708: 2.2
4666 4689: 2.5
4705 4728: 2.5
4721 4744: 0.9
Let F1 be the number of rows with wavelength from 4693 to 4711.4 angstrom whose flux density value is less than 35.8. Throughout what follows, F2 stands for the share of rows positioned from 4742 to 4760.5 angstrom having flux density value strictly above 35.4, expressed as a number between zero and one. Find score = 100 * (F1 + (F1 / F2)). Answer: 1993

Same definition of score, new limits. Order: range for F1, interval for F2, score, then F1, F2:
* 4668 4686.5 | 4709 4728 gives 3086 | 9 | 0.41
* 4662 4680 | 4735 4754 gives 2681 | 13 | 0.94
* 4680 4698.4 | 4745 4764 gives 2291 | 9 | 0.65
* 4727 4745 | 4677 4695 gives 0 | 0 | 0.53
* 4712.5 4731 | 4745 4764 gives 2291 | 9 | 0.65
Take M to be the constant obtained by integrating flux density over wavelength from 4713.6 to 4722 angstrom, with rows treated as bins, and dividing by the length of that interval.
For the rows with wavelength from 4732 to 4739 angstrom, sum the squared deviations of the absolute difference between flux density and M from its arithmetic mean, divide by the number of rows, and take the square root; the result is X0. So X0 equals 0.5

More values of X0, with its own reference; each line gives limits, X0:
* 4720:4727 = 0.9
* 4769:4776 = 0.9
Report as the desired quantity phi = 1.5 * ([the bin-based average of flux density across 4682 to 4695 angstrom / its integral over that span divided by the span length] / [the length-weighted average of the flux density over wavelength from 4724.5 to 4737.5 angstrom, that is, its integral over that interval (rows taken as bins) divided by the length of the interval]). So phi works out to 1.51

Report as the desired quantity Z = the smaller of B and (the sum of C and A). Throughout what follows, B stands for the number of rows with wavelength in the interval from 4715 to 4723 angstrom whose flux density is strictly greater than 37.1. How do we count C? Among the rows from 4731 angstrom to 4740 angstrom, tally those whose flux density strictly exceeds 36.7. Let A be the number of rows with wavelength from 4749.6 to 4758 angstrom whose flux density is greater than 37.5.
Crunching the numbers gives 2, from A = 3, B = 2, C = 6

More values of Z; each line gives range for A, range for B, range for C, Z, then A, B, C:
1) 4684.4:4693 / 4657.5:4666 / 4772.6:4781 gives 2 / 4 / 2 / 2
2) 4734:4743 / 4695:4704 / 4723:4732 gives 3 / 2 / 3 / 4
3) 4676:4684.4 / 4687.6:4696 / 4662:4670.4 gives 2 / 2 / 2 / 0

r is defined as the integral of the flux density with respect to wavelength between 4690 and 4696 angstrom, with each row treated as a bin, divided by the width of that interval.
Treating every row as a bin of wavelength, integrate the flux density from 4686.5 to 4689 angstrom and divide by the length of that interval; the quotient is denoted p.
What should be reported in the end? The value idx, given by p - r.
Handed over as 7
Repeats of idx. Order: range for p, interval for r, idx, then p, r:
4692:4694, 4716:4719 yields -6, 32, 37.6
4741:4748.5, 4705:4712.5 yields 1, 38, 37.3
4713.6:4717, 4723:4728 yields -4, 31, 34.8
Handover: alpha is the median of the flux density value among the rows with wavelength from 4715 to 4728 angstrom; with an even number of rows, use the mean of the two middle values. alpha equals 34.2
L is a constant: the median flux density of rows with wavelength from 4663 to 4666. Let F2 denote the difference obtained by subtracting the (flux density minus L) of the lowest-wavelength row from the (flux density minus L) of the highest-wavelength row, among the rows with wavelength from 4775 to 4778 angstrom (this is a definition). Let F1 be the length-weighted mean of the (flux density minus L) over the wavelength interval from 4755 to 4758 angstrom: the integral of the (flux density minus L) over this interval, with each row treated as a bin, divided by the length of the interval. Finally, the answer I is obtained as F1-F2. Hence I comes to 12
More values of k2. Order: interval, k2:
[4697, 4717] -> 2.1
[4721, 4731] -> 1.0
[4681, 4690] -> 3.9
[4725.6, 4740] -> 0.7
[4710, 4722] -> 3.9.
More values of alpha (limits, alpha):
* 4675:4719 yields 36.5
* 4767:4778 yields 36.3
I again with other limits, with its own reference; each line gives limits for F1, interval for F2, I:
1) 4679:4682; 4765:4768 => -4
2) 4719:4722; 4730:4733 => 1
